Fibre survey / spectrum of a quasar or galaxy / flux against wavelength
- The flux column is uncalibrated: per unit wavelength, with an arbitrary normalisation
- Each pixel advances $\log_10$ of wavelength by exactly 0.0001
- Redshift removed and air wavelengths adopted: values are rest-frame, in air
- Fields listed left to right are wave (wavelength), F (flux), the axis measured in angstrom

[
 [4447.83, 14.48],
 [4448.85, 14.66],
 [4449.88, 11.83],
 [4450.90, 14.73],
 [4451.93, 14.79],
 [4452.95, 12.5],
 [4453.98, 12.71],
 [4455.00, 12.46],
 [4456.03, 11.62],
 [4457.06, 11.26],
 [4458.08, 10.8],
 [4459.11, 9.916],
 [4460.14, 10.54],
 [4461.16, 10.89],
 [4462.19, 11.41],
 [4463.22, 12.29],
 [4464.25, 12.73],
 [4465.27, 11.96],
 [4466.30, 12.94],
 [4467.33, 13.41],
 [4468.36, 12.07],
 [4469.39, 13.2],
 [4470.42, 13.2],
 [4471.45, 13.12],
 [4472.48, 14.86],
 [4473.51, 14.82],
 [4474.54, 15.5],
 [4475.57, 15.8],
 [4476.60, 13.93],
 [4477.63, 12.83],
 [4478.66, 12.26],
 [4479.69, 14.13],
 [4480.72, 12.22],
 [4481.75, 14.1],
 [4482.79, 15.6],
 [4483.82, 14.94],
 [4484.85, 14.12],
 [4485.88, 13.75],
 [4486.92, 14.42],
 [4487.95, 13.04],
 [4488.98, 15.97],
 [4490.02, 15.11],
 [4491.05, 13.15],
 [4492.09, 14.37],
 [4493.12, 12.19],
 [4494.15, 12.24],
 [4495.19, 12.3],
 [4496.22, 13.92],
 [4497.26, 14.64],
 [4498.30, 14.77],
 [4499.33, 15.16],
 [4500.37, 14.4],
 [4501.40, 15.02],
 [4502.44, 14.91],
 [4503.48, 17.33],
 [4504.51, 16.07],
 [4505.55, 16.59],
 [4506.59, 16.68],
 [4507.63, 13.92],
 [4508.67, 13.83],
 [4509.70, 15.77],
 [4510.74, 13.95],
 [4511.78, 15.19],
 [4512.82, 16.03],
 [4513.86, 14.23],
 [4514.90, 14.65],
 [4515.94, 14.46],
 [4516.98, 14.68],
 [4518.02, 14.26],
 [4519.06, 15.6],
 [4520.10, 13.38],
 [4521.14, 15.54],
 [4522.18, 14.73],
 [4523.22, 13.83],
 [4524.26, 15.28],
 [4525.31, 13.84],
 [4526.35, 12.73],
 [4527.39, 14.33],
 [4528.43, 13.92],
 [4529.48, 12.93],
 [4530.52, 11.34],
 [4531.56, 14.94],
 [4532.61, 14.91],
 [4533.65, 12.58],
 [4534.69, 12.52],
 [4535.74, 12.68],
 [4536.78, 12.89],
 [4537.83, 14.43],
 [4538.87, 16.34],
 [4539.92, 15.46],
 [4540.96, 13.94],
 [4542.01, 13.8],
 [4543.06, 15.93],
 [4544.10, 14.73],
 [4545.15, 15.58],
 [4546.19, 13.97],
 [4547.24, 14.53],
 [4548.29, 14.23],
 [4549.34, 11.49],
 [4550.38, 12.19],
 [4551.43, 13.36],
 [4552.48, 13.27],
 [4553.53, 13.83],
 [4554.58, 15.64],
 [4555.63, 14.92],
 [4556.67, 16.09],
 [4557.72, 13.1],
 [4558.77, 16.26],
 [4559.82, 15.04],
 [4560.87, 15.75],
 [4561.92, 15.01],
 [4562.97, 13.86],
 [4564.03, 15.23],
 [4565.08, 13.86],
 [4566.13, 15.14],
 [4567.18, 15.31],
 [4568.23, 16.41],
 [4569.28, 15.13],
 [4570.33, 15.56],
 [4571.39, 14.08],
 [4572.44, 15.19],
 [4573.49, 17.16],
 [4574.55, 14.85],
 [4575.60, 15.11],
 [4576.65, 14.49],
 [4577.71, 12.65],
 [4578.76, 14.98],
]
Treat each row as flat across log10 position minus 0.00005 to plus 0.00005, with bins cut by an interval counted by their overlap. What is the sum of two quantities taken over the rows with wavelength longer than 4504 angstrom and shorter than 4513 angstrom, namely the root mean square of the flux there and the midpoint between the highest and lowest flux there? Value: 30.6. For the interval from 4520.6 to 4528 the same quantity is 28.5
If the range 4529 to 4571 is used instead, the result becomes 28.3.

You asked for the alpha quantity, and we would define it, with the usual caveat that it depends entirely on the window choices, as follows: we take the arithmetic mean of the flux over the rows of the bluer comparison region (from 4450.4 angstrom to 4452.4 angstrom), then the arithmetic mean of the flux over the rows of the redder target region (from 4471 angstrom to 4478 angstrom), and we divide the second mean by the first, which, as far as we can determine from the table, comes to 0.98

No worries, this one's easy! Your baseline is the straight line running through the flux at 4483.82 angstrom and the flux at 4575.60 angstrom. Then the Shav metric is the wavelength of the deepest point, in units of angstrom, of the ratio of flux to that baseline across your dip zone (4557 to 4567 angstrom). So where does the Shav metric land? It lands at 4557.72 angstrom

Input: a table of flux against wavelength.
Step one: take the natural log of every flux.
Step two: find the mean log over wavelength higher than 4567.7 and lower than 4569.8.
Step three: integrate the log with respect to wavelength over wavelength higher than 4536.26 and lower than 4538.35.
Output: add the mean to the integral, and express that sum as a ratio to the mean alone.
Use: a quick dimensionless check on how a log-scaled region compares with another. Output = 2.98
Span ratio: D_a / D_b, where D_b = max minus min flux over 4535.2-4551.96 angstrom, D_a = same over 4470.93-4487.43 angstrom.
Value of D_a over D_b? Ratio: 0.74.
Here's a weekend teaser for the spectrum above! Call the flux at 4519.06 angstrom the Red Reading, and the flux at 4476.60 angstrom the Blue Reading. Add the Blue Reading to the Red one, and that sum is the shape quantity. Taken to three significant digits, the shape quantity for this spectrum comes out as 29.5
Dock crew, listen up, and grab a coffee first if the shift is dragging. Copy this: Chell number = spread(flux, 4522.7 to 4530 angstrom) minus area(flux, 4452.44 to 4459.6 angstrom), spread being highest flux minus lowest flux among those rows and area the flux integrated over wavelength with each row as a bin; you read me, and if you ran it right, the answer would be -81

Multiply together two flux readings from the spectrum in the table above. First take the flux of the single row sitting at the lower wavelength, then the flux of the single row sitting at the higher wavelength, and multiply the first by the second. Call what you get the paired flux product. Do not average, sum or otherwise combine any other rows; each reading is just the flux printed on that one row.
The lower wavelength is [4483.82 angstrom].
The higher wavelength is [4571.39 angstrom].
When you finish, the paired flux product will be 210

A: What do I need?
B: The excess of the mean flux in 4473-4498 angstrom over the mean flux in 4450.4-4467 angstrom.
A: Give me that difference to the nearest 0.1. 1.9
